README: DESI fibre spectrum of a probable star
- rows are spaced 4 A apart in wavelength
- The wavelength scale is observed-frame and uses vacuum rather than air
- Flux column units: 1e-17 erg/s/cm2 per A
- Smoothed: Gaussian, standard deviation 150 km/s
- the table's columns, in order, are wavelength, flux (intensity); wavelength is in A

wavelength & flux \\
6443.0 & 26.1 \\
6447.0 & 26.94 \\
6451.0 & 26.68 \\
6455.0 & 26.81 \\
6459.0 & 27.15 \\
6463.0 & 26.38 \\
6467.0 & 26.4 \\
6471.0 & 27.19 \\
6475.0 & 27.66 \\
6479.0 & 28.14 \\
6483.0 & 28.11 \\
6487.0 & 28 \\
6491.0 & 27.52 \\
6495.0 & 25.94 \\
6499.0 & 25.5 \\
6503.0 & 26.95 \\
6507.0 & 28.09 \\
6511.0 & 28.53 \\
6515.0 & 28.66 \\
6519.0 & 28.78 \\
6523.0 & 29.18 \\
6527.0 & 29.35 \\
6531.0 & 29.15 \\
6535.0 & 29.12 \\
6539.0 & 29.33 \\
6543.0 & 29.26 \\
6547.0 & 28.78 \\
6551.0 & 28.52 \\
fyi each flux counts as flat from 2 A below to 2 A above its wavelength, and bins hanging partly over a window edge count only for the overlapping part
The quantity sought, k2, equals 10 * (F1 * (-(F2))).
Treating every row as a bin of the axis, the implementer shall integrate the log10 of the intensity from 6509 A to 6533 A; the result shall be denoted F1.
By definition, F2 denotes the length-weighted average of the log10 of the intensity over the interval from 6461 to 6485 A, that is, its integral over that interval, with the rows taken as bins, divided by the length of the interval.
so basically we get -504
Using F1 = 35.1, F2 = 1.44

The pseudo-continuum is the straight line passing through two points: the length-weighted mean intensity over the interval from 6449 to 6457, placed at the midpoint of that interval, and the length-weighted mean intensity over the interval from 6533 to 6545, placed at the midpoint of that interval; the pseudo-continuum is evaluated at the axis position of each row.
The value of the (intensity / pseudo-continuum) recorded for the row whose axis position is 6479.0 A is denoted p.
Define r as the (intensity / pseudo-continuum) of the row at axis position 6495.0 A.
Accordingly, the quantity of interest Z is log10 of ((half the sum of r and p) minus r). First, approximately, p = 1.023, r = 0.928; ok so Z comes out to -1.3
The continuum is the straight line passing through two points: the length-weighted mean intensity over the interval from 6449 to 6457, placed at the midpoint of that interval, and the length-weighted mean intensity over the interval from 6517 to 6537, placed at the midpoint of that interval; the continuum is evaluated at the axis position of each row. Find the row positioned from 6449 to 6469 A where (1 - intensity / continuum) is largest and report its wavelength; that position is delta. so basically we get 6467.0 A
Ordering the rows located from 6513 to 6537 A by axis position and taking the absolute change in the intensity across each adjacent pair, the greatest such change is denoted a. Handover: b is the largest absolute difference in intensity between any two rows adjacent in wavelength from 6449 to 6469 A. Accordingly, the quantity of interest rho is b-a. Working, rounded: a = 0.4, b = 0.77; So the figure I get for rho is 0.4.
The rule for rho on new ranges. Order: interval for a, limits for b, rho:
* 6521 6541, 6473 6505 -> 1.4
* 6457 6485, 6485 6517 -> 0.8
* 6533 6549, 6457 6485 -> 0.3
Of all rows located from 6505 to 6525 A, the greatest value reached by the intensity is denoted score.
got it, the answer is 29.18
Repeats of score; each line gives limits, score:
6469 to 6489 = 28.14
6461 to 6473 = 27.19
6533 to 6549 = 29.33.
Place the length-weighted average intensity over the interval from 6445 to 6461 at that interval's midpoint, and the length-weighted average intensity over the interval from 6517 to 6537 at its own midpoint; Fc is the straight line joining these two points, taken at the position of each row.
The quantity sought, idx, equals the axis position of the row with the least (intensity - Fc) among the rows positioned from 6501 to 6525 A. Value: 6503.0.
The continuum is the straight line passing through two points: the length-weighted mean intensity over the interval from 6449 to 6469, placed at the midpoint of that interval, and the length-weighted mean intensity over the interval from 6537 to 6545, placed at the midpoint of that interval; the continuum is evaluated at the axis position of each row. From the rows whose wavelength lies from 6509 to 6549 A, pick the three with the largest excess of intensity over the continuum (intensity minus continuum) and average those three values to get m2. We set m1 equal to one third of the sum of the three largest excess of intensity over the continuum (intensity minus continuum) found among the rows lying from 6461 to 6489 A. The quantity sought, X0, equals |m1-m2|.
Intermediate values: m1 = 0.65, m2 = 0.38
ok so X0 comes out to 0.265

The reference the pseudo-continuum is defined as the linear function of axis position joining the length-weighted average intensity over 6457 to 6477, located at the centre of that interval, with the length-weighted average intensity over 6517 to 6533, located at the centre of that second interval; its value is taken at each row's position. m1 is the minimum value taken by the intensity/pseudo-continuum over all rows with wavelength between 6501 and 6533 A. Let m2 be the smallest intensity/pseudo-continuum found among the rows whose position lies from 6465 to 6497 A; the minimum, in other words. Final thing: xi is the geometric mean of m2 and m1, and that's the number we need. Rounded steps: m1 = 0.952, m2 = 0.93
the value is 0.939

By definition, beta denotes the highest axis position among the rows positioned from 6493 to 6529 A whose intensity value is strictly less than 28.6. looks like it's 6511.0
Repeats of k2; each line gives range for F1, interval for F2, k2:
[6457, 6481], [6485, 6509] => -492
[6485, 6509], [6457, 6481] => -492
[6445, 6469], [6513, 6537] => -501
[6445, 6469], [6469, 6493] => -494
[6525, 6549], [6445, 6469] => -502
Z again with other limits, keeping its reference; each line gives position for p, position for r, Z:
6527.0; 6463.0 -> -1.7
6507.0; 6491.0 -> -2.7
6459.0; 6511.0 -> -2.6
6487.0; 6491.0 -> -2.0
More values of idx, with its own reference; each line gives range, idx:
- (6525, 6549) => 6547.0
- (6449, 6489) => 6467.0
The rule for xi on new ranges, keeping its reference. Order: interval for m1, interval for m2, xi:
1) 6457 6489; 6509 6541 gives 0.983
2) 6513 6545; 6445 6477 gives 0.981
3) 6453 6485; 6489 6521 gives 0.942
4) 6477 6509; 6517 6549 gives 0.933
